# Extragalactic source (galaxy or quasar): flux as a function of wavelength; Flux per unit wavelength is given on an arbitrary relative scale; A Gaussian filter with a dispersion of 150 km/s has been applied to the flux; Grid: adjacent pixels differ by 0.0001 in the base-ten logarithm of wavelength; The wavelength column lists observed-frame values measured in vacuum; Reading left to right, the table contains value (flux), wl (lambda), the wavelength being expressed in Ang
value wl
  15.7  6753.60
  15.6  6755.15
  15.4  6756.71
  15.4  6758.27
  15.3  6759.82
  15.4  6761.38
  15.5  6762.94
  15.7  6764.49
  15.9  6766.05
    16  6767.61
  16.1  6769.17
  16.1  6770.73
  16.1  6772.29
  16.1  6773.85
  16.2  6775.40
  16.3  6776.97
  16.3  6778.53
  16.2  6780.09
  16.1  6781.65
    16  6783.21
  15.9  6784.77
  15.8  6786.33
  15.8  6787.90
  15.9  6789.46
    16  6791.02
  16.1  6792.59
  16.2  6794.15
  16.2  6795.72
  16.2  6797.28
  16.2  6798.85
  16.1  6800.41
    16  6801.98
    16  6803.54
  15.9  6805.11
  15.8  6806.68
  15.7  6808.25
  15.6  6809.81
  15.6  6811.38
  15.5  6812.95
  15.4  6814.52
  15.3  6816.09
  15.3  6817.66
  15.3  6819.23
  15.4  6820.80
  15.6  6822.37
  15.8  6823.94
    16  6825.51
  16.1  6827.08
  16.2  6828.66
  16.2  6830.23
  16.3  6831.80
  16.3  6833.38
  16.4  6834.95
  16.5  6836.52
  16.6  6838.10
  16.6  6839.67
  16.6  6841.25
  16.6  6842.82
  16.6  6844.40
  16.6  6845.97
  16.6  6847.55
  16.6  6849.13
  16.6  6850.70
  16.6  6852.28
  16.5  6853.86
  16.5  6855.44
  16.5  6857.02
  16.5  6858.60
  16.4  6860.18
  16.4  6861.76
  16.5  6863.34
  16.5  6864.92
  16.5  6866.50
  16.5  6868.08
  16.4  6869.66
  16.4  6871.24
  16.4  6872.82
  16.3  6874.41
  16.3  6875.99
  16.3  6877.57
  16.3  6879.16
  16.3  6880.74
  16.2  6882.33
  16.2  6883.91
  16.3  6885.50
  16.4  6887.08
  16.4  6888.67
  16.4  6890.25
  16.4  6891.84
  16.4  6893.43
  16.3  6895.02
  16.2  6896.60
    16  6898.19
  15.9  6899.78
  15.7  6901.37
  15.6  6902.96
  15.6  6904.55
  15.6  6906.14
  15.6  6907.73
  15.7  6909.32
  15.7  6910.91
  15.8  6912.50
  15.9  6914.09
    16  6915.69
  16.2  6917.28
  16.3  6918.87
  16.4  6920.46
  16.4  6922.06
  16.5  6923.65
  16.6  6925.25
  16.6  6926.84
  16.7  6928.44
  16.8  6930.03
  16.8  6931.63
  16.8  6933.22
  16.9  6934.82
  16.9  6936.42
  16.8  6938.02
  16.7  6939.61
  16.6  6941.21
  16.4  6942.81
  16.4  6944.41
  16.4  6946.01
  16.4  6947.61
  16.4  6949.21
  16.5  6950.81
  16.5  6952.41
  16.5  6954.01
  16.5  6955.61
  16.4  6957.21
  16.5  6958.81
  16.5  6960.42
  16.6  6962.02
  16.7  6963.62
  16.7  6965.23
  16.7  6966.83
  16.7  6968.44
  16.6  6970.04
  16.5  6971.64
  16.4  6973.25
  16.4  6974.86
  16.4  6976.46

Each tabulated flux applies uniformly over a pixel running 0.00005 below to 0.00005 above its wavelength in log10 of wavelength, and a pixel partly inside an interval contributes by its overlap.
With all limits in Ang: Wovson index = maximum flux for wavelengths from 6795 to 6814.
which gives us 16.2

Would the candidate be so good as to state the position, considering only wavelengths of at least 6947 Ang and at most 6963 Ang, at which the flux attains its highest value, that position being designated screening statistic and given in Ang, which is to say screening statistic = 6962.02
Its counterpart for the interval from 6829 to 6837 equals 6836.52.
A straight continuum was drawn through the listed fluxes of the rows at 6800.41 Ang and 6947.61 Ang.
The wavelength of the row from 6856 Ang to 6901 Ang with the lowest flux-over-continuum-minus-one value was 6899.78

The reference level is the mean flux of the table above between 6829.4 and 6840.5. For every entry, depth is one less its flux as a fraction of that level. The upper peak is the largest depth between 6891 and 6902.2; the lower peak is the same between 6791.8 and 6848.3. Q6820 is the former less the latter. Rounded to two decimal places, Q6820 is -0.02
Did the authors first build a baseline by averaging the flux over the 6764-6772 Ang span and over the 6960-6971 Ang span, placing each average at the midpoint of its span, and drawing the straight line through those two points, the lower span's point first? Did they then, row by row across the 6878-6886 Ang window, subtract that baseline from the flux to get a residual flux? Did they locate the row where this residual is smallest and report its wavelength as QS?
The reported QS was 6883.91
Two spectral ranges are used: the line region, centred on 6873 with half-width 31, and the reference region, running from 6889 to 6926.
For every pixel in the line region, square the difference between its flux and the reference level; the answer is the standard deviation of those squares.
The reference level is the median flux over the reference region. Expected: 0.11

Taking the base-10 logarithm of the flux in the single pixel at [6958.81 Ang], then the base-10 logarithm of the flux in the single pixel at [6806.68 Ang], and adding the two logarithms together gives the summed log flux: 2.416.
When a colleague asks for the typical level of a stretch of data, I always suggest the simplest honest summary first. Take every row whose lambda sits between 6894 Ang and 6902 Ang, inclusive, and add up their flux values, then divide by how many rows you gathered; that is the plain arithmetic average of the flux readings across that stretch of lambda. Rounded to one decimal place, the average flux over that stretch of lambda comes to 16.0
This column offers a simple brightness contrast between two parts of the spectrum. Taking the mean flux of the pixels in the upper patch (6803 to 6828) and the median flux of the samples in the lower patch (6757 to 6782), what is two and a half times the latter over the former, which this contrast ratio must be 2.57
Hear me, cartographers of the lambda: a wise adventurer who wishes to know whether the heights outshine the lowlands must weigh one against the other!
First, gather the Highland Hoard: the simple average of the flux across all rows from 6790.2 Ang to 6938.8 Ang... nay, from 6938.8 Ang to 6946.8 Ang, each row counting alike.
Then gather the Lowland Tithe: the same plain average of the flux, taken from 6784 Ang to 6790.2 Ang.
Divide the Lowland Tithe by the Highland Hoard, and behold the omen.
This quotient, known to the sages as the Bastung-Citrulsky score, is 0.96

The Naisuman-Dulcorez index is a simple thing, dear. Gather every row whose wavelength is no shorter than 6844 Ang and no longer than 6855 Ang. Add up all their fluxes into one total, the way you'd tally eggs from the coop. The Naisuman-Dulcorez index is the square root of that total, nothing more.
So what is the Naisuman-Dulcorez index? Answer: 10.77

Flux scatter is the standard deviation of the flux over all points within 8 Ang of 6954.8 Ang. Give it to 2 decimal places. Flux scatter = 0.06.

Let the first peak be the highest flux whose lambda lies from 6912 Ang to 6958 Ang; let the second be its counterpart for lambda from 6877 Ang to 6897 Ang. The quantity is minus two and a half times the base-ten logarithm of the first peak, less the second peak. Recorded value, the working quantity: -19.5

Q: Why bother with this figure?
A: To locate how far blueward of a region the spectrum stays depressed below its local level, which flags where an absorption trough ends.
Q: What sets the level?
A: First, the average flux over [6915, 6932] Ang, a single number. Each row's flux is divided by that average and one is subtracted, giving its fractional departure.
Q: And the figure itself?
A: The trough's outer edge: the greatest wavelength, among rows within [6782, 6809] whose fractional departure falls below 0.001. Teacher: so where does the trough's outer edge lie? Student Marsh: 6808.25 Ang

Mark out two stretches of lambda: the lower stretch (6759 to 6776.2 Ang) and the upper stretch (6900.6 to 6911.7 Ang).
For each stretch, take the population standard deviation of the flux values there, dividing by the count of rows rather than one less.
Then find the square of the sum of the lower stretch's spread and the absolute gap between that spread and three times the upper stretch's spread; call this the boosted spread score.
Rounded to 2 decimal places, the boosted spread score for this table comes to 0.22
